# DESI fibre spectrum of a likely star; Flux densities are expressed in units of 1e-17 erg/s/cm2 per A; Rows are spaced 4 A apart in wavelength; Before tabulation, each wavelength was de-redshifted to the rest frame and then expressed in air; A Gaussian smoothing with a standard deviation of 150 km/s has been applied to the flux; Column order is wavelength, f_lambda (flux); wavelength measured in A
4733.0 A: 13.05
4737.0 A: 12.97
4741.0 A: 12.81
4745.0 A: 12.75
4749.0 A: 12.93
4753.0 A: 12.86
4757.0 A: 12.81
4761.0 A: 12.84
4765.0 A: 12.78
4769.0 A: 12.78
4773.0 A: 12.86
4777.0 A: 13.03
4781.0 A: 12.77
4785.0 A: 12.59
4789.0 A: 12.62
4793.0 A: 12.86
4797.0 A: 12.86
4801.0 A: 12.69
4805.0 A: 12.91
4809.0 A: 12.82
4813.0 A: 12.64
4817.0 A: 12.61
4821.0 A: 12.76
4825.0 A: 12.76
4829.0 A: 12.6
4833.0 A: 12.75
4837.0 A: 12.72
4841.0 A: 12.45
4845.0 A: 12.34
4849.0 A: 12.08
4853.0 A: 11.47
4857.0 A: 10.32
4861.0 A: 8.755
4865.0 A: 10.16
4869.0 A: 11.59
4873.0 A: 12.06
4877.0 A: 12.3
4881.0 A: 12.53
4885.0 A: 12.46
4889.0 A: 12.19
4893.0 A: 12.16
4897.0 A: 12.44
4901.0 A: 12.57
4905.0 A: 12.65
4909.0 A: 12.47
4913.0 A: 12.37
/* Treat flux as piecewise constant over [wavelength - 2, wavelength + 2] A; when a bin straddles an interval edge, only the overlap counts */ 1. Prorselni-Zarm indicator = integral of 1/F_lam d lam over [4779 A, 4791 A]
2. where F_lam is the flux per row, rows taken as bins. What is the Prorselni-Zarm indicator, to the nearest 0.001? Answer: 0.948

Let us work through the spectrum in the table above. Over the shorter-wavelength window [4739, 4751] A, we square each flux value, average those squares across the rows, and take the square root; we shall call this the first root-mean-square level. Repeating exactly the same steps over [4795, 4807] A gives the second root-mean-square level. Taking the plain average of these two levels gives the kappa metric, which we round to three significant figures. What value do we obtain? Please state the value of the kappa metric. 12.8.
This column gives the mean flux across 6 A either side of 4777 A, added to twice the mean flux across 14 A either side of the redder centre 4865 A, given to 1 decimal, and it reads 34.8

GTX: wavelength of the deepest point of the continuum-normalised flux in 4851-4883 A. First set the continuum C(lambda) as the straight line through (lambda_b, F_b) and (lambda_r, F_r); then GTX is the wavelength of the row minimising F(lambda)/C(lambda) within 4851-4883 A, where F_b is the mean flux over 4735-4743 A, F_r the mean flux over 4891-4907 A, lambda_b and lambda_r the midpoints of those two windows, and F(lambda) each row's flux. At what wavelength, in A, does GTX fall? 4861.0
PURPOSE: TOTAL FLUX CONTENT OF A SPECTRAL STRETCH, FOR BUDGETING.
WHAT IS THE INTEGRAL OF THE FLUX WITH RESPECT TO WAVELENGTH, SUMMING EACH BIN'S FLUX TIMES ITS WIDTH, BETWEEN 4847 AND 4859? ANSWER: 135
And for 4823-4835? 152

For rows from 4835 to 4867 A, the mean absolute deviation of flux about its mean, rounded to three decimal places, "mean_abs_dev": 1.156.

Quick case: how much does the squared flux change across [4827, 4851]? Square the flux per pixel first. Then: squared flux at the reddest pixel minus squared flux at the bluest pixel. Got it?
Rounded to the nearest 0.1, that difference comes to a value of -12.8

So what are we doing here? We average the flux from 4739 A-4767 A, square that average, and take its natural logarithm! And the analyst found 5.10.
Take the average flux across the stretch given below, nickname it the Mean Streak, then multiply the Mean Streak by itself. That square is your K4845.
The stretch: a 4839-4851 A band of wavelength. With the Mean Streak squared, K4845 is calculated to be 151.0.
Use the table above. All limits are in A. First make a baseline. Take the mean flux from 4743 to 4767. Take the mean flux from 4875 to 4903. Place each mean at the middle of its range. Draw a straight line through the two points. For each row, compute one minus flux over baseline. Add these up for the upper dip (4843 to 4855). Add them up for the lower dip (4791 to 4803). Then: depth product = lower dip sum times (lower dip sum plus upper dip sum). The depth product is -0.0029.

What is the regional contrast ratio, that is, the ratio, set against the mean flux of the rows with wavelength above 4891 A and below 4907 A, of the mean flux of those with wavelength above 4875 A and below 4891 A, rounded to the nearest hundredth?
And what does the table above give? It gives 0.99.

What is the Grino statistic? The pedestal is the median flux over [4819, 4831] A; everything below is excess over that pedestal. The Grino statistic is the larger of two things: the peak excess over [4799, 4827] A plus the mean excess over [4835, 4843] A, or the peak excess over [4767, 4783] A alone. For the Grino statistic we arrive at 0.27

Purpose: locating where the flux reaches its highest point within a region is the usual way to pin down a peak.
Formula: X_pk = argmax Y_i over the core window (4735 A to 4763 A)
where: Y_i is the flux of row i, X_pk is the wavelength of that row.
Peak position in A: 4737.0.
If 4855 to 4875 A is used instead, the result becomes 4873.0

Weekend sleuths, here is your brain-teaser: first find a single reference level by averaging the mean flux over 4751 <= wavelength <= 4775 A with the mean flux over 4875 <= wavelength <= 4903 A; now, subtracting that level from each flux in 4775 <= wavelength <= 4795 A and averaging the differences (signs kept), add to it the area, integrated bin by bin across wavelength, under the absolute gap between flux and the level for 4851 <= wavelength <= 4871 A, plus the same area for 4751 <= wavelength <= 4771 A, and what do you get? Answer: 47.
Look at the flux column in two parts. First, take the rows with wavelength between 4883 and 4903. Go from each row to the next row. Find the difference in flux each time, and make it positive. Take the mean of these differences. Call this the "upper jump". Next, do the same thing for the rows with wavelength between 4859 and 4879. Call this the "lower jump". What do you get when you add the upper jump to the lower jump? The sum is 1.1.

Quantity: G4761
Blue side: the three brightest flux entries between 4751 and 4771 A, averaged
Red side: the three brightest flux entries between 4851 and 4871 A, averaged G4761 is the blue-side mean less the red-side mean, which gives 1.7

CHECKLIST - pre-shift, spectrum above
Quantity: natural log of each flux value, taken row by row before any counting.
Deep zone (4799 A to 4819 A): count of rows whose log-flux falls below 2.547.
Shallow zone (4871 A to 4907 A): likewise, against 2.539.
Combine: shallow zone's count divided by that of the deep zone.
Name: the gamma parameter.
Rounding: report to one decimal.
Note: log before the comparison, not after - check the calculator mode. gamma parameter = 3.0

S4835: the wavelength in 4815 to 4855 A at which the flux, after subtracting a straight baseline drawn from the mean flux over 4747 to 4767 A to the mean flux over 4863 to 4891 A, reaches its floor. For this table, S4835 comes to 4853.0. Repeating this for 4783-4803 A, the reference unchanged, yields 4785.0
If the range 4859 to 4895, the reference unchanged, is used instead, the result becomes 4861.0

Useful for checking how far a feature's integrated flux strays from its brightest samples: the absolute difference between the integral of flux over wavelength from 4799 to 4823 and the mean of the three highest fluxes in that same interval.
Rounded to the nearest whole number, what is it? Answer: 293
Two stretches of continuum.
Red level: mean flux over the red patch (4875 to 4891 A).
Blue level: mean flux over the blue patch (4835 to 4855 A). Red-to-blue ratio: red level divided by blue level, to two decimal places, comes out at 1.01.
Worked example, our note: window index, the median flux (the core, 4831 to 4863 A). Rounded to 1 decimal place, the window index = 12.2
